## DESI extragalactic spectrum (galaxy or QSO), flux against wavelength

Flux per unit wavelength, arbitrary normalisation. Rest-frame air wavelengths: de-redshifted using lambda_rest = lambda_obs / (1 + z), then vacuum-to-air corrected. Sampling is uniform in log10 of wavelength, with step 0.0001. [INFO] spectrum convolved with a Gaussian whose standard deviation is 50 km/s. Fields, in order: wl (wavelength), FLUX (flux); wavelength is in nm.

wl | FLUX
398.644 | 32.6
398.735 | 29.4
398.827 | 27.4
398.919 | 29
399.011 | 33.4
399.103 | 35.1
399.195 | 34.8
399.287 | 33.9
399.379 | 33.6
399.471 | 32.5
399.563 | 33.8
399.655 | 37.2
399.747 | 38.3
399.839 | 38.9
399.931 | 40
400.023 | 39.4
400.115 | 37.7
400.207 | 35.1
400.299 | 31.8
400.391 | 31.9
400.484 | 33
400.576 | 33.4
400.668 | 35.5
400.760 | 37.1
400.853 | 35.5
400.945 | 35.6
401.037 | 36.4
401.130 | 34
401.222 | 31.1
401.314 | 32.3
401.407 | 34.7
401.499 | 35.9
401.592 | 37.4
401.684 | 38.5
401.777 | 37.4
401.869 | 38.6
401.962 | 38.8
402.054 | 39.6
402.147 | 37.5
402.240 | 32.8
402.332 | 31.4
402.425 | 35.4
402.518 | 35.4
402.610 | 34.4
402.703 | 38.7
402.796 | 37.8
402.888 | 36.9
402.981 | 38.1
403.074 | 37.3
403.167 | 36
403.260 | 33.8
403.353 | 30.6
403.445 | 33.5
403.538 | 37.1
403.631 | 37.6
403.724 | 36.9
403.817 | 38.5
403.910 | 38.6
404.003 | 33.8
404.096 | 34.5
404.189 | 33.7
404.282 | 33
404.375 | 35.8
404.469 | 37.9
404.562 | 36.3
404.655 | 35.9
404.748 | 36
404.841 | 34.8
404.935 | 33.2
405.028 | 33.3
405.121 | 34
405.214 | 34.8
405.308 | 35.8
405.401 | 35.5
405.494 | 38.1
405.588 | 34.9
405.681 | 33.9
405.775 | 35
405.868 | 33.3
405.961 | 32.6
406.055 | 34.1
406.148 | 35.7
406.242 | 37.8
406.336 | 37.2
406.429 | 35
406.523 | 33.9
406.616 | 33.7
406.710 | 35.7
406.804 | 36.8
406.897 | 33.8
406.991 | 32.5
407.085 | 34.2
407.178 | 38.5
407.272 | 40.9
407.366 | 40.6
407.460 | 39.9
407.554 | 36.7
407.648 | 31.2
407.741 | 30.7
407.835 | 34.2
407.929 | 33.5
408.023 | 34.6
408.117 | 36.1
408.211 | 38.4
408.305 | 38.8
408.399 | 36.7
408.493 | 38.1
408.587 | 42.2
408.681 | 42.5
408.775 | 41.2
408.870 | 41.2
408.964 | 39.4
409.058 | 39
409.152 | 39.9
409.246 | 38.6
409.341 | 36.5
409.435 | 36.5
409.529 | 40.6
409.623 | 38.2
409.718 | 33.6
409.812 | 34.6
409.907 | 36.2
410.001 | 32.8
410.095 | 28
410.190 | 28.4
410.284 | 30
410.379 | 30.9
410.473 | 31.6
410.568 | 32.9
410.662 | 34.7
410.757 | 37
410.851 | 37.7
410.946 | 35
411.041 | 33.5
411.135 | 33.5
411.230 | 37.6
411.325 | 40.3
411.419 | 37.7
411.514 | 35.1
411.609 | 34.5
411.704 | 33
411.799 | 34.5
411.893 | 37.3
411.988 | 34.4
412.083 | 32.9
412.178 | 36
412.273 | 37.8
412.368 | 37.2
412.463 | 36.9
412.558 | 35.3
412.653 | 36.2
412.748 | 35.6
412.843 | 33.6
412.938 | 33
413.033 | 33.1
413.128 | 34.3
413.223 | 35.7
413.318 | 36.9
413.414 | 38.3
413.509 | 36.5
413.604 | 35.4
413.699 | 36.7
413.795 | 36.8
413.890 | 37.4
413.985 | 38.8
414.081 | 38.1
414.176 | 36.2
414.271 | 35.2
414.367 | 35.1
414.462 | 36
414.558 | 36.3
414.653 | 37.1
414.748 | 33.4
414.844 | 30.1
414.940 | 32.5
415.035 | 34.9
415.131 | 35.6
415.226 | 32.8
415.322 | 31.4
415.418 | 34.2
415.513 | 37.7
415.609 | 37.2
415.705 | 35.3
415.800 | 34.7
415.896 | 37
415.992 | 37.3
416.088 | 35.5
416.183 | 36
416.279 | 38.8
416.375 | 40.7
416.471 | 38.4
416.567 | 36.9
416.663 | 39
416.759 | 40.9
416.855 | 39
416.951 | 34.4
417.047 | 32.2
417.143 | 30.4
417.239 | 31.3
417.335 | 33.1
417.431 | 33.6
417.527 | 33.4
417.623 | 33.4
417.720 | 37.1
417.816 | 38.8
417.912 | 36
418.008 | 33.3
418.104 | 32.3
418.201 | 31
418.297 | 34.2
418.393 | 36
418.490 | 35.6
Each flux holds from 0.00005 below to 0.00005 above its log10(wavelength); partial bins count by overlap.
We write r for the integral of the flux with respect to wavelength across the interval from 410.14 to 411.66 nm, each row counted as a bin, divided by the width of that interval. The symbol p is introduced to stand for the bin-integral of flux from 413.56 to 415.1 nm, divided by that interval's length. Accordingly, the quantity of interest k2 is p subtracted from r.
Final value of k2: -1.2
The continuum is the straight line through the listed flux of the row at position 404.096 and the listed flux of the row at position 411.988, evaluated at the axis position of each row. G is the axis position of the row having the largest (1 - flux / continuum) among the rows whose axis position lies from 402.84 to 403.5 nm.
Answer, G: 403.353 nm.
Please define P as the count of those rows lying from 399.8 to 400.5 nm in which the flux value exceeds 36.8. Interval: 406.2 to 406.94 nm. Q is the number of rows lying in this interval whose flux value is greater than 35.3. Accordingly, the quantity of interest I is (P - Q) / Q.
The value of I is 0.0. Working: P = 4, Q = 4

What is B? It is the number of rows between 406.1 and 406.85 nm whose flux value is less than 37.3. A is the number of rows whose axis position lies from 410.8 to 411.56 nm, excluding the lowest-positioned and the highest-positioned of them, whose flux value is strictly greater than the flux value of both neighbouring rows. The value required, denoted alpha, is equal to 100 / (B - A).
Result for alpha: 17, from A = 1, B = 7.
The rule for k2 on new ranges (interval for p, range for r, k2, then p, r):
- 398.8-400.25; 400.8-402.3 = 0.9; 35.1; 36.0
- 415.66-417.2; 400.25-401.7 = -2.1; 36.6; 34.6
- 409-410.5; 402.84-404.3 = 0.9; 34.8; 35.7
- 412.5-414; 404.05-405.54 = -0.6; 35.8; 35.2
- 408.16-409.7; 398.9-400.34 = -3.7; 39.1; 35.4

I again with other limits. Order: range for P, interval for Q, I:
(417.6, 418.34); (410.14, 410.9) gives 0.0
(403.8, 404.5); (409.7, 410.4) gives 2.0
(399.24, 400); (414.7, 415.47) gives 3.0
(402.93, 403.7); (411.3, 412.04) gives 0.3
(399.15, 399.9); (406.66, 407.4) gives -0.4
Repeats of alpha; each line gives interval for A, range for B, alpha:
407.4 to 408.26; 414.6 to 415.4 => 14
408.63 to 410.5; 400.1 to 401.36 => 10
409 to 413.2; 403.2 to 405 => 14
